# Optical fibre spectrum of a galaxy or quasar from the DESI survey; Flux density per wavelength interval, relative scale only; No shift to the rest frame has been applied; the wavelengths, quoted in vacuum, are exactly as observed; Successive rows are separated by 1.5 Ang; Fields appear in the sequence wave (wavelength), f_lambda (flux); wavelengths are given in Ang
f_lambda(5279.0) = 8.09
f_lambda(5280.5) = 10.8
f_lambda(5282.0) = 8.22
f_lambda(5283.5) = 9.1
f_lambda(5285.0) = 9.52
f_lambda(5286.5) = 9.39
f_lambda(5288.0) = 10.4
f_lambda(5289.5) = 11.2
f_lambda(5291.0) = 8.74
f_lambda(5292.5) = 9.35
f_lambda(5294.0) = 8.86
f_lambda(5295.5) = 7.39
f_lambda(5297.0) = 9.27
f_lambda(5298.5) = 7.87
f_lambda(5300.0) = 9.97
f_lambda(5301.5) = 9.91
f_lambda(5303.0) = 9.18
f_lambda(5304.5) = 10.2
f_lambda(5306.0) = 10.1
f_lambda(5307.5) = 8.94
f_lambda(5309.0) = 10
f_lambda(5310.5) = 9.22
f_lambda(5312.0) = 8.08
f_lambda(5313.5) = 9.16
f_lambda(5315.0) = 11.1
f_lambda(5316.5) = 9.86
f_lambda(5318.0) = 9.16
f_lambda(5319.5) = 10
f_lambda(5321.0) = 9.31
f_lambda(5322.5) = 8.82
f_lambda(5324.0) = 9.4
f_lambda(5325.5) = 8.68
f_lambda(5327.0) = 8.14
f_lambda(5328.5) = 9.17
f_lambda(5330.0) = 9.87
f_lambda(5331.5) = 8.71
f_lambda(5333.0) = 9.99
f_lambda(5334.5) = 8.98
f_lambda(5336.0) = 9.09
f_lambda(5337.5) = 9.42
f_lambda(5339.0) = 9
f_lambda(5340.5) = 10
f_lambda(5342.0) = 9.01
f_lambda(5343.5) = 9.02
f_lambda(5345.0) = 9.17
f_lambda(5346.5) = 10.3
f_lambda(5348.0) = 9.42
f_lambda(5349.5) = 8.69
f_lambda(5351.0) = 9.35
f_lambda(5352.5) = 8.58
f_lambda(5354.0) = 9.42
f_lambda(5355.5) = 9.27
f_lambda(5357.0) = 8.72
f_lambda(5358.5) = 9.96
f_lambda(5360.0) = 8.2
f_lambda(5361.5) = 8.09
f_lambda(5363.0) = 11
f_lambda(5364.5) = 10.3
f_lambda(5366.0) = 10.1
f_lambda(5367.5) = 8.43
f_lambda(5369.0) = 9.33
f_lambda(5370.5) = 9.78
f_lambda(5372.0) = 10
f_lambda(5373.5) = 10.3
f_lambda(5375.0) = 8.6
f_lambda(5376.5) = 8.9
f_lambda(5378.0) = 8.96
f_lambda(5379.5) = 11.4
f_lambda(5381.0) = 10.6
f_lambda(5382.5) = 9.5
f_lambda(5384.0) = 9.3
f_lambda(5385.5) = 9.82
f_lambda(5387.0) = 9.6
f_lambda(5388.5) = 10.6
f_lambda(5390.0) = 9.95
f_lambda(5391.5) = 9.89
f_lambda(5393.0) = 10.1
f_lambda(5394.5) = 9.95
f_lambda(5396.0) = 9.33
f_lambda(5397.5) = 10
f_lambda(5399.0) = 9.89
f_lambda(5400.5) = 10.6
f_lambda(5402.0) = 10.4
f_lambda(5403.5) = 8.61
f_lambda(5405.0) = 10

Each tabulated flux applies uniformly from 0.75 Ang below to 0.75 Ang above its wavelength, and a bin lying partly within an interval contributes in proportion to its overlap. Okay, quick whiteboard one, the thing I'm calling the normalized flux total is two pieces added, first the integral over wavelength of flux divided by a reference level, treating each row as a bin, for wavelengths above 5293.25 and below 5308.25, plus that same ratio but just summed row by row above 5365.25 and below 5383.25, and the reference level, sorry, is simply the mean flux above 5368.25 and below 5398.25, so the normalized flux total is 26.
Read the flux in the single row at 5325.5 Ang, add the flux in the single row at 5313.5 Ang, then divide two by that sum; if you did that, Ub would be 0.112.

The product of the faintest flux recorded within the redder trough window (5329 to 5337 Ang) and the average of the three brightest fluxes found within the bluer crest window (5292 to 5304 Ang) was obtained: 85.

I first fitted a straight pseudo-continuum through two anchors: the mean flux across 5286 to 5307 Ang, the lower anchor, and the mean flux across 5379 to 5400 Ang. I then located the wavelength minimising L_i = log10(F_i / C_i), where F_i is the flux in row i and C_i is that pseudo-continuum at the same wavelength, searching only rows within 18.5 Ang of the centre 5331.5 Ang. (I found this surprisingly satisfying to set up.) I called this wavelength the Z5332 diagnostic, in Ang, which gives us 5327.0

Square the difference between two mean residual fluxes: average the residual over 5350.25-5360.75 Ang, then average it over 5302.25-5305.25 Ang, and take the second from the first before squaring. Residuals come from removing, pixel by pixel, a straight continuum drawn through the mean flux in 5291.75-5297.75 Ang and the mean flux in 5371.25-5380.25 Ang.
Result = 1.5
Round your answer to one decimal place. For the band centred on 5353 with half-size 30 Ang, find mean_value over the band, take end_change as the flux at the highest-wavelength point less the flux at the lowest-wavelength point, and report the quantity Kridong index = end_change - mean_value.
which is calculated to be -9.3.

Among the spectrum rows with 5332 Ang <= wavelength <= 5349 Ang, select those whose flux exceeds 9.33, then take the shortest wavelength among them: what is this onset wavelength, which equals 5333.0 Ang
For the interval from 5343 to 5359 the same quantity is 5346.5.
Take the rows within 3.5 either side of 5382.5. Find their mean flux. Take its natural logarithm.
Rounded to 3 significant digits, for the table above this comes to 2.31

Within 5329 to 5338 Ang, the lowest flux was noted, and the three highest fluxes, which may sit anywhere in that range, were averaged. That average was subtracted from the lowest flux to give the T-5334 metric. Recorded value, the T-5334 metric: -1.05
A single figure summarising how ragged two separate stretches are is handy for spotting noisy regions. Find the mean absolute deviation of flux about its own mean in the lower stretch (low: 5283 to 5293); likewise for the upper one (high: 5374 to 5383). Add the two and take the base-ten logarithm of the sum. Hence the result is 0.19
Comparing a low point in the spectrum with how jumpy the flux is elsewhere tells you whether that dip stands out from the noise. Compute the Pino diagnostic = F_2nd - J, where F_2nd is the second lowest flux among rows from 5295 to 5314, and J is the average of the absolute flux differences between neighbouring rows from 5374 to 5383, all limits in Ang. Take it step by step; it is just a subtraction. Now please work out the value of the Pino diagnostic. 6.93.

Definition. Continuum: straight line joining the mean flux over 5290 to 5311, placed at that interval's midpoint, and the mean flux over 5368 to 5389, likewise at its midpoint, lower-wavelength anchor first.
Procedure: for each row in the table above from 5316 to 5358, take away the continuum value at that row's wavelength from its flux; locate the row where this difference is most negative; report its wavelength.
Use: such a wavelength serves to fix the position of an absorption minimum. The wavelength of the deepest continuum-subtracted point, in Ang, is 5327.0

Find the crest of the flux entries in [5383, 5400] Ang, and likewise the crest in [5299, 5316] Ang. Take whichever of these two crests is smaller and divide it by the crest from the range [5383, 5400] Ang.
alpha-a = 1.00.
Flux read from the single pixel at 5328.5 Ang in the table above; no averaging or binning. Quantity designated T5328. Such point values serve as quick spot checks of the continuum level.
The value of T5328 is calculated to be 9.17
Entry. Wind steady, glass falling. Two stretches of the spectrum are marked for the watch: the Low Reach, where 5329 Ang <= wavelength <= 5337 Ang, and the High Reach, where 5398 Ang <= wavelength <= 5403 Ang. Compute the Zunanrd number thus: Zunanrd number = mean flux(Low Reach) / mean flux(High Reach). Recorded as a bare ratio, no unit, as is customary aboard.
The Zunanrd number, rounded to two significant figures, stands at 0.91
